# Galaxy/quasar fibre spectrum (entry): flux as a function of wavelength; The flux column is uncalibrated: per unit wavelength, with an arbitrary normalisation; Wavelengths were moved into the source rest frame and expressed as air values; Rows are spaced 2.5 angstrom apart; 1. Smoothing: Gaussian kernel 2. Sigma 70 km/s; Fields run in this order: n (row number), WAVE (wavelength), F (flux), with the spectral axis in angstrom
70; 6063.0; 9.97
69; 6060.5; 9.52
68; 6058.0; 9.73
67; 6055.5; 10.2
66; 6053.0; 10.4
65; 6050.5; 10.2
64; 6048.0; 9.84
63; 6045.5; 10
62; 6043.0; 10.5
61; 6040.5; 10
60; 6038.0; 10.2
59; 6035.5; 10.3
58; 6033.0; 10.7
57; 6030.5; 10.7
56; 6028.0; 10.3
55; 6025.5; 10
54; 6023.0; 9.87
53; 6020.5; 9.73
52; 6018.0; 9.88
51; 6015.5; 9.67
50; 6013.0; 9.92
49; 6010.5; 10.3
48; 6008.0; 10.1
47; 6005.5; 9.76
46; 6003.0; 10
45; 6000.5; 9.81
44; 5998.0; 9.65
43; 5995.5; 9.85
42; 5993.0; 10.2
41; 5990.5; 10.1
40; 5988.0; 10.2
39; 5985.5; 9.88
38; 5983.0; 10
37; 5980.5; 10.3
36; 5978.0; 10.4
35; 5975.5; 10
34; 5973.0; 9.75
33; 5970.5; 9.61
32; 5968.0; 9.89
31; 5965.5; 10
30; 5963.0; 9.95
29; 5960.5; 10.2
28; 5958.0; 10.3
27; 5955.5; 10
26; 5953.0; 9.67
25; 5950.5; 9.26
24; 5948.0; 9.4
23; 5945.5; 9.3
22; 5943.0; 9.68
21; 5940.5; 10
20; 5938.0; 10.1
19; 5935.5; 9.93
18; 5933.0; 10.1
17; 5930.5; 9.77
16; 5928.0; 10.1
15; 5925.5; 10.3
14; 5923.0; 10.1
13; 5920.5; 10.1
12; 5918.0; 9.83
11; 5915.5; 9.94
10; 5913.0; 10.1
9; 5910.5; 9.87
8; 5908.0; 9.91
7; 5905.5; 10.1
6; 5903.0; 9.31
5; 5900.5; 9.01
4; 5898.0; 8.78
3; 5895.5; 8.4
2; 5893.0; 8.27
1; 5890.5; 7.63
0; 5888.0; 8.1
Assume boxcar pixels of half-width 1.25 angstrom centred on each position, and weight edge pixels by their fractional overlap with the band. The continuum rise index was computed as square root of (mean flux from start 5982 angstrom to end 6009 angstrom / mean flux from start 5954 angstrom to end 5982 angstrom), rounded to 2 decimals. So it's 1.00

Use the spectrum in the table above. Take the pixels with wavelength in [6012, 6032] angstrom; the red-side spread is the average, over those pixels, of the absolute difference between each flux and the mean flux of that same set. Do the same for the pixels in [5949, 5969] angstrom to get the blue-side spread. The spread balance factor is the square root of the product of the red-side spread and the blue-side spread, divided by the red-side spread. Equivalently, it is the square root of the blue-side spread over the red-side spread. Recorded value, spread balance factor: 0.96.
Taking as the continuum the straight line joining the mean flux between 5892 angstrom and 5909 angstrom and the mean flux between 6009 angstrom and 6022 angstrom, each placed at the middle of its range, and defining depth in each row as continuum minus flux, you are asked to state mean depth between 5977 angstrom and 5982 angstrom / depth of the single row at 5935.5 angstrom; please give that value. 1.2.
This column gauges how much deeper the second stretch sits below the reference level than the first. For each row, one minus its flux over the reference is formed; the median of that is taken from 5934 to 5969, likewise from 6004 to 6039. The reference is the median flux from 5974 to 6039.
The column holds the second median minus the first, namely -0.011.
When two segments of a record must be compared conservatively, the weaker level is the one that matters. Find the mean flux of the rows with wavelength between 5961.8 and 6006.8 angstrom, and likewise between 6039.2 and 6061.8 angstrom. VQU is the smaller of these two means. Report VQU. 10.0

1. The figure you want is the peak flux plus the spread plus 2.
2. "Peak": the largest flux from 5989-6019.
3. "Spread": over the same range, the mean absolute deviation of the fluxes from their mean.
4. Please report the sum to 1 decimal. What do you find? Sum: 12.5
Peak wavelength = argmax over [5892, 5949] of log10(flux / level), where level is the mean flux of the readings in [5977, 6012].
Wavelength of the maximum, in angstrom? 5925.5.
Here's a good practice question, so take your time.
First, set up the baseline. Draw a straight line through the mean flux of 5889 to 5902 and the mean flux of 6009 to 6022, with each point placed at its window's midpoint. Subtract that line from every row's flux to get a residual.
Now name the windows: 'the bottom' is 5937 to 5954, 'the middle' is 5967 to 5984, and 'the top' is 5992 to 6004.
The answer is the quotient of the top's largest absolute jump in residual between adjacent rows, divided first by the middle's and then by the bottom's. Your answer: 2.51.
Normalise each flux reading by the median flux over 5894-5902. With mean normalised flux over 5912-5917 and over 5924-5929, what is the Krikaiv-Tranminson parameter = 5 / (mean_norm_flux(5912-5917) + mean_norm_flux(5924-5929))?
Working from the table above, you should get 2.17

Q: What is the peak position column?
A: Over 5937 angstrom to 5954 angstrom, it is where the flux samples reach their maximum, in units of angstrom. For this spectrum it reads 5938.0 angstrom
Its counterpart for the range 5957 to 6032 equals 6030.5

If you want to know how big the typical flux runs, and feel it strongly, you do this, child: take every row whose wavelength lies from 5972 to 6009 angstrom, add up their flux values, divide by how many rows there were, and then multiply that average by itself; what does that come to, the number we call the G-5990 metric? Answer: 100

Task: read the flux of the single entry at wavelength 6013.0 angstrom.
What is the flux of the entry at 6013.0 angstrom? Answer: 9.92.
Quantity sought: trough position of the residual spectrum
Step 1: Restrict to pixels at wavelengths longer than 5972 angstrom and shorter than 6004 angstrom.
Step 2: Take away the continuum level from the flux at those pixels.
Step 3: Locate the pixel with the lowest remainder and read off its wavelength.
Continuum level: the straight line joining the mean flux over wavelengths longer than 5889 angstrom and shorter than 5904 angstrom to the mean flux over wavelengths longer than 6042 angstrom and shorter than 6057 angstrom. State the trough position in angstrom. 5998.0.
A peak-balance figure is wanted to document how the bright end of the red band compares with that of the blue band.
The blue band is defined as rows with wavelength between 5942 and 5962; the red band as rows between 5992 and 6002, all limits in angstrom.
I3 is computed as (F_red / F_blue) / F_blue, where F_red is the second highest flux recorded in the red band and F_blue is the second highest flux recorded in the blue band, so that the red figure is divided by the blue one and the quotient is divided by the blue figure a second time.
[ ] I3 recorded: 0.095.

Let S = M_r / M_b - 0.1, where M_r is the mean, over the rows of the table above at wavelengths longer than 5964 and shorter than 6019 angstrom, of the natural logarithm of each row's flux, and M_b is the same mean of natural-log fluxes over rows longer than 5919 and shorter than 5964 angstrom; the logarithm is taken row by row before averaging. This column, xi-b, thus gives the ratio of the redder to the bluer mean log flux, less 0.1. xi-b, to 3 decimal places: 0.903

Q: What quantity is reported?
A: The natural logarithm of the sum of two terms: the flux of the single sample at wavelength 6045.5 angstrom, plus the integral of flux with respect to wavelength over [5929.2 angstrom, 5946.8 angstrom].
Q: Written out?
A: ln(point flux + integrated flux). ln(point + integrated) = 5.21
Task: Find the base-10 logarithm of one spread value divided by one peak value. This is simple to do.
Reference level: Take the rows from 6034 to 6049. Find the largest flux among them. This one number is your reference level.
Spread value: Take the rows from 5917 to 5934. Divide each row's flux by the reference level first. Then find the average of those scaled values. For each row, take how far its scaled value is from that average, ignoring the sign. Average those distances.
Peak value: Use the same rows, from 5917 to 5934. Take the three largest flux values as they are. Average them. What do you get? -2.89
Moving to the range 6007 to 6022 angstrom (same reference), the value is -2.78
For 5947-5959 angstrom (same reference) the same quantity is -2.49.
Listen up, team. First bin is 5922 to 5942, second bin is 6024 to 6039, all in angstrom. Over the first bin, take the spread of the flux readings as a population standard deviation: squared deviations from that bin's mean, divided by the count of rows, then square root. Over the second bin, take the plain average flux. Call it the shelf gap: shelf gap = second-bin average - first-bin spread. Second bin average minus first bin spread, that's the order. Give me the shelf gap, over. 10.2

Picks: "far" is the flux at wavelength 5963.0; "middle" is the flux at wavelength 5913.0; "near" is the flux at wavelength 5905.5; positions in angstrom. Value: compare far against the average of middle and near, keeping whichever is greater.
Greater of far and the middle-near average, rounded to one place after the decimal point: 10.1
